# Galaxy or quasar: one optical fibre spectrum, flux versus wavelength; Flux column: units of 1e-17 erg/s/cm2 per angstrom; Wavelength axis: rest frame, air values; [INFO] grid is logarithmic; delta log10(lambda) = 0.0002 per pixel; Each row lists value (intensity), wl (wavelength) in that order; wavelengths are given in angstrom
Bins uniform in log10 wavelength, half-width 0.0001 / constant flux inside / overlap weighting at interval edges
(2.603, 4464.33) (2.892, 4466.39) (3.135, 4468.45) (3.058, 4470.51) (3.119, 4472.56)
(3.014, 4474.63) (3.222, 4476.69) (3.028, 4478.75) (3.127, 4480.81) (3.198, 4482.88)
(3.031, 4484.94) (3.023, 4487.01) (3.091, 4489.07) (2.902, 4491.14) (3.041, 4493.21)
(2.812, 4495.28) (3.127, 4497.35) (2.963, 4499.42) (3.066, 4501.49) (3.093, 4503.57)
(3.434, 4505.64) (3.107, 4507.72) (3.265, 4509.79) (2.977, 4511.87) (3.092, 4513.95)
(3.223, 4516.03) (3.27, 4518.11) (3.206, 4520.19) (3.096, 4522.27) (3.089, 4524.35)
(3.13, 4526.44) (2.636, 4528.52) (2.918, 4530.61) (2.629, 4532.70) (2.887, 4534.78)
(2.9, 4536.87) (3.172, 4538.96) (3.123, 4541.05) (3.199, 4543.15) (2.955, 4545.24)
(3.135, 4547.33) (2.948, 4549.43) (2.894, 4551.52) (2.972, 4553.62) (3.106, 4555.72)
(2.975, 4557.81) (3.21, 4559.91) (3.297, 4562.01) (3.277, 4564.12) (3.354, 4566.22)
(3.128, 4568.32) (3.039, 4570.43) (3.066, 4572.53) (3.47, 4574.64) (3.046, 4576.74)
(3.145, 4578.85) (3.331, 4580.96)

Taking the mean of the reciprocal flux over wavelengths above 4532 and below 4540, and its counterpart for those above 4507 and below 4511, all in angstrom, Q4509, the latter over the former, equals 0.91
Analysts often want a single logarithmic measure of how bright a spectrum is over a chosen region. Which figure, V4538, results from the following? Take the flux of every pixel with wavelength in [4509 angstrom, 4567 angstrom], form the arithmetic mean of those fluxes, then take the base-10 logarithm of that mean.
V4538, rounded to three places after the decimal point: 0.487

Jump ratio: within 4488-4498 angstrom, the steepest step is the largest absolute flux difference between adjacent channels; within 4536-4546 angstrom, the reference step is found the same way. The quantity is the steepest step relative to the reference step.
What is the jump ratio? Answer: 1.2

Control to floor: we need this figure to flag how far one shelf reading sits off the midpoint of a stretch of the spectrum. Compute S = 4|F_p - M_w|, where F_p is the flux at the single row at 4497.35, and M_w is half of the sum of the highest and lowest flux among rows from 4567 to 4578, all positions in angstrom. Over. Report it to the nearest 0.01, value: 0.51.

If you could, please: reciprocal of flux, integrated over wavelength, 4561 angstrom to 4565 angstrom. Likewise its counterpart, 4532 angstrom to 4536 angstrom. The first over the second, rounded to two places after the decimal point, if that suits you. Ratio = 0.84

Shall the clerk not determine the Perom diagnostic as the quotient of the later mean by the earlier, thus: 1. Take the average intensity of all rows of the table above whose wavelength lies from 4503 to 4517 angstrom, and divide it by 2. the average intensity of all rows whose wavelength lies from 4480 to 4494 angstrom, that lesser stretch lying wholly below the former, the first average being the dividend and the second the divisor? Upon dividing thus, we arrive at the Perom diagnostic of 1.04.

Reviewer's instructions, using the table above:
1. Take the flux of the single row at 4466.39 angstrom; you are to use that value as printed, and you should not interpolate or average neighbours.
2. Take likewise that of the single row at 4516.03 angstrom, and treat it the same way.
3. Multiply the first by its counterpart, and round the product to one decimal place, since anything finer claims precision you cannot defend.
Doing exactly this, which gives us 9.3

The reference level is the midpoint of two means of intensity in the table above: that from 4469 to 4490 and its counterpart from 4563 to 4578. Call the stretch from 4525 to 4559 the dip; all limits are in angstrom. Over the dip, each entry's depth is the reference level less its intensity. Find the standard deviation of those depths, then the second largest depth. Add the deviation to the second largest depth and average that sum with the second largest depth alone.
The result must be 0.59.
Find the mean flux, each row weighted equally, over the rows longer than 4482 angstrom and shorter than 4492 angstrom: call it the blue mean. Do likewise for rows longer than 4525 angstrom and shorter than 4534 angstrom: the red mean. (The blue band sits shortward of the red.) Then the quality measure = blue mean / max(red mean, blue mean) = 1.00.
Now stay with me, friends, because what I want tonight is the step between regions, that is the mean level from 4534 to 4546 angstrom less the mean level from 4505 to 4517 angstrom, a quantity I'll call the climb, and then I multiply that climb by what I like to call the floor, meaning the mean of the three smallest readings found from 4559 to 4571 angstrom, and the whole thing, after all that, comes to -0.4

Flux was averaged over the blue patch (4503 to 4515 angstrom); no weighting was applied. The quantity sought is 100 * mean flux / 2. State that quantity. 158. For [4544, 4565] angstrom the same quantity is 154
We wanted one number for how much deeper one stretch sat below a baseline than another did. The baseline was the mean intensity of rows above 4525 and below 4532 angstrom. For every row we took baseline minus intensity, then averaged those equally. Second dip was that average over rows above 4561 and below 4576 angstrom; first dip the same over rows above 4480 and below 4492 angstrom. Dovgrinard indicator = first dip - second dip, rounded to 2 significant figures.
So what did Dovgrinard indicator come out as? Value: 0.17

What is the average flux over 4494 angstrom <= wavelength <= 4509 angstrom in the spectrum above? 3.09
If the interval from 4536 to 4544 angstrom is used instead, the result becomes 3.10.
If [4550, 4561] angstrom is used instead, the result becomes 3.03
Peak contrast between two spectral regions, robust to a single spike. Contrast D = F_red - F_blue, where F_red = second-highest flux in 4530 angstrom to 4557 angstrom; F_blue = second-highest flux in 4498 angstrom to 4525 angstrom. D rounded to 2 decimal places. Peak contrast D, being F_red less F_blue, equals -0.10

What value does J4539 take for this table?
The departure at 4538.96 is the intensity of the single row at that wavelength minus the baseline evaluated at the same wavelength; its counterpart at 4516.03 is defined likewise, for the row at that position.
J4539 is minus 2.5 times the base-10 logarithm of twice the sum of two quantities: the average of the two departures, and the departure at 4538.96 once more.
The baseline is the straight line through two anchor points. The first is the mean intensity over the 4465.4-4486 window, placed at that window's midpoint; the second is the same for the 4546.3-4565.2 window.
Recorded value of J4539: 1.03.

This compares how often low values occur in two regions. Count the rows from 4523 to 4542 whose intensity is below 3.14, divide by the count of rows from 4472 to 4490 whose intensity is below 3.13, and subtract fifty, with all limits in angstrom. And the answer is -48.86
